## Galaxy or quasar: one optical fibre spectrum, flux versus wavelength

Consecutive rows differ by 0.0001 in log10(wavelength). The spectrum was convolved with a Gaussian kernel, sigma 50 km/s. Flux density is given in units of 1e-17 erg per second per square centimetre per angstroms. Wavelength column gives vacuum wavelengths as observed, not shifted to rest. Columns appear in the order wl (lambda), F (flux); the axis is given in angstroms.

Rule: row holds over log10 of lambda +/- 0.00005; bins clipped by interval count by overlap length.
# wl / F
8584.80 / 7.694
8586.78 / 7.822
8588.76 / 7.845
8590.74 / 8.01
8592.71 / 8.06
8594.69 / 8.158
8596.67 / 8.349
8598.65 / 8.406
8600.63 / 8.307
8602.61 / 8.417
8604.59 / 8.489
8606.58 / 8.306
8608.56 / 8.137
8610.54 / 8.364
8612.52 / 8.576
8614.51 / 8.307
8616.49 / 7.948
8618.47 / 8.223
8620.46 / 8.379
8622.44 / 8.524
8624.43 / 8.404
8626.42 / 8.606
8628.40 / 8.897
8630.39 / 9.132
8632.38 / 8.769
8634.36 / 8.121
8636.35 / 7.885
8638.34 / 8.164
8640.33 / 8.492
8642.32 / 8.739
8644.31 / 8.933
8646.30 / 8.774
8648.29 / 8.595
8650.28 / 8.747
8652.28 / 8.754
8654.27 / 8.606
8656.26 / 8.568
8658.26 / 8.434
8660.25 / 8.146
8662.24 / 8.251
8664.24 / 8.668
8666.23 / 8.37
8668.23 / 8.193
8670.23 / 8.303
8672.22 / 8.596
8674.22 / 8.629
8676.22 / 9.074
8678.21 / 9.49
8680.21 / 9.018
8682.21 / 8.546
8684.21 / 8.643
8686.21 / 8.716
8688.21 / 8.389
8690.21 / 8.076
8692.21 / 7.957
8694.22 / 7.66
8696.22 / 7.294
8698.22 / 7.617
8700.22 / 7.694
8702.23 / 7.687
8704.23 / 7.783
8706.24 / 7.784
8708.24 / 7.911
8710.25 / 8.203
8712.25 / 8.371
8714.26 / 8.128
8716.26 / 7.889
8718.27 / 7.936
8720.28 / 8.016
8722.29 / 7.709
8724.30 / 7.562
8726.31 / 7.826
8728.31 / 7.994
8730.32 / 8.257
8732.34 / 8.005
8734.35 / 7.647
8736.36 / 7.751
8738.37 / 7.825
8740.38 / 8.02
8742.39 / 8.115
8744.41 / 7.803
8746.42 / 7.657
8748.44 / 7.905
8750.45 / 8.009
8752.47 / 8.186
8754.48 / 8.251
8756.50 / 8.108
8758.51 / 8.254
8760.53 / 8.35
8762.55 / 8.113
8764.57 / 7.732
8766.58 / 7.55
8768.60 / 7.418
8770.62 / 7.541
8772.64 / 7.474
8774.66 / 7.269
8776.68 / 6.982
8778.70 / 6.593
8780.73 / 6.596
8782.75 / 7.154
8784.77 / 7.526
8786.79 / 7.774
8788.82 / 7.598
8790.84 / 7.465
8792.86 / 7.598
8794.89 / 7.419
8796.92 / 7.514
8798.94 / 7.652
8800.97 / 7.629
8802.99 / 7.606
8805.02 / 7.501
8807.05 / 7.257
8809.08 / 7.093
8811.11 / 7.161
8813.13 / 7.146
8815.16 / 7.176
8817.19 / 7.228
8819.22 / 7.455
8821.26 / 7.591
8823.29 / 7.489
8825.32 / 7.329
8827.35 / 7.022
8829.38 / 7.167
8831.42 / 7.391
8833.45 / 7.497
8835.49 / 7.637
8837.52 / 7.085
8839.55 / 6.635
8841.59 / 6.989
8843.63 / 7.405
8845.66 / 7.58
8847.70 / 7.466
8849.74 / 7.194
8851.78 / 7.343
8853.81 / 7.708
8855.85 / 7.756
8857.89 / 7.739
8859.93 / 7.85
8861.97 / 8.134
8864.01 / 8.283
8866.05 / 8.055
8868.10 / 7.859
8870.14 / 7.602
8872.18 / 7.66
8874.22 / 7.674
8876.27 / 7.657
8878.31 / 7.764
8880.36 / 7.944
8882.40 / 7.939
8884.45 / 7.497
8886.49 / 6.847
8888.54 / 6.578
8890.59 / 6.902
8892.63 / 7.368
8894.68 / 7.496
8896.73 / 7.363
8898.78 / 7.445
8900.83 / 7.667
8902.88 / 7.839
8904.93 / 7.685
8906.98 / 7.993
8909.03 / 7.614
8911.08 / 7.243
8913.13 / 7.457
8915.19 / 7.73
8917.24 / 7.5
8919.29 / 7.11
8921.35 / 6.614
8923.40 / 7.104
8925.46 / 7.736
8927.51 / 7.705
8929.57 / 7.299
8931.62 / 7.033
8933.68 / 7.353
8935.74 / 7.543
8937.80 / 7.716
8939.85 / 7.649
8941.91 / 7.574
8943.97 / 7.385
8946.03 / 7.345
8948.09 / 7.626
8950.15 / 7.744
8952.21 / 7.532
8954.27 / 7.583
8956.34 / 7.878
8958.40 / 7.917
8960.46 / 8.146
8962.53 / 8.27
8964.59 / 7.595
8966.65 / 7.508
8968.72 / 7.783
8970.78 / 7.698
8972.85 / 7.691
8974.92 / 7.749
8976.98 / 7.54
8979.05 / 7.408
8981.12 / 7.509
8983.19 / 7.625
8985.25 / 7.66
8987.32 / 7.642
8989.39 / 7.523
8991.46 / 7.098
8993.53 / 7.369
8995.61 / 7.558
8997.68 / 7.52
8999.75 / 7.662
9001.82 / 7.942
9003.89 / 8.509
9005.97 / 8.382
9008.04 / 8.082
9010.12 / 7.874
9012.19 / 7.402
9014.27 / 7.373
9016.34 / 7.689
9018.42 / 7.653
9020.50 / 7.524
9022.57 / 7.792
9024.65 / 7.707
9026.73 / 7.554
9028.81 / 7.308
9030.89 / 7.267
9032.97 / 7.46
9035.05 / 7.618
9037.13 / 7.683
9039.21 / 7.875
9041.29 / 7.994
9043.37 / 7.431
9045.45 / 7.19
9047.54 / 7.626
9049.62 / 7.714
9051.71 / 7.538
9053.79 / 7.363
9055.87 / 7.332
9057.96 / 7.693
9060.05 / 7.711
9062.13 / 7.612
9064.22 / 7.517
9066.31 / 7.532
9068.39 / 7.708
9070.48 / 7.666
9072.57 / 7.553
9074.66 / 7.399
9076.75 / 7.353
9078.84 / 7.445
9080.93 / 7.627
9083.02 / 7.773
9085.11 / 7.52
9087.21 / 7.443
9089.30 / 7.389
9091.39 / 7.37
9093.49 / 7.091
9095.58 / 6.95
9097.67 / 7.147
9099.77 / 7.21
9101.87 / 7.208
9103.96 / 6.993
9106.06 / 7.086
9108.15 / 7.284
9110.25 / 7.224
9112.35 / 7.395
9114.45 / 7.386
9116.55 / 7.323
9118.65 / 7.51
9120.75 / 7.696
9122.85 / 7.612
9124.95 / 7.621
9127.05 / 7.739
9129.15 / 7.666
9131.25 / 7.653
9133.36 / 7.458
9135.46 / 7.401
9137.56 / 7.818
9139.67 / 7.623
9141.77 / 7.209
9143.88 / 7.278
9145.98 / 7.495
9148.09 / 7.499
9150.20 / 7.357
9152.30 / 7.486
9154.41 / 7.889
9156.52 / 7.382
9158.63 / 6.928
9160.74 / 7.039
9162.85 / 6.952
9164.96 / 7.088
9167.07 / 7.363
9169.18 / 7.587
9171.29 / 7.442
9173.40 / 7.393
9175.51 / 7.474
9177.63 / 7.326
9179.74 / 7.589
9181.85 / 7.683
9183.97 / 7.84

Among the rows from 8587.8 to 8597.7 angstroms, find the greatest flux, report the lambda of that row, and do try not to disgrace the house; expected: 8596.67 angstroms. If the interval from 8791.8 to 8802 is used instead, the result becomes 8798.94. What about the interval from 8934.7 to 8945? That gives 8937.80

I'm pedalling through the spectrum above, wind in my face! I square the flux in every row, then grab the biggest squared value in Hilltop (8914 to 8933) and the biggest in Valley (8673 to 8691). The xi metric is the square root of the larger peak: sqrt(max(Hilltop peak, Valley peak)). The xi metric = 9.5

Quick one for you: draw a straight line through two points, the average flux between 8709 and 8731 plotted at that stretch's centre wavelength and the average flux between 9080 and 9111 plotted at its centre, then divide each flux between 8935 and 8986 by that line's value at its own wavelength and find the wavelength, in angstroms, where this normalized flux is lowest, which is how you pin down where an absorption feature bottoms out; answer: 8946.03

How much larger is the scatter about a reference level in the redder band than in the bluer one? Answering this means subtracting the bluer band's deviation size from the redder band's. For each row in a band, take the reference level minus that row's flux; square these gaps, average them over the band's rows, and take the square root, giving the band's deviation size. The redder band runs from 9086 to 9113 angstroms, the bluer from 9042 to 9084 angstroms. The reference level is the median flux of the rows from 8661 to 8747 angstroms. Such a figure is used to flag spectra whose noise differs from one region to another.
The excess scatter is 0.3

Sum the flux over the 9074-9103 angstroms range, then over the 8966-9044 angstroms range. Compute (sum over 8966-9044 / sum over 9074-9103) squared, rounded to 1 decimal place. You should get 8.0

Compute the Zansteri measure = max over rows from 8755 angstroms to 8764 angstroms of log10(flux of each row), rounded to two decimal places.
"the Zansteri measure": 0.92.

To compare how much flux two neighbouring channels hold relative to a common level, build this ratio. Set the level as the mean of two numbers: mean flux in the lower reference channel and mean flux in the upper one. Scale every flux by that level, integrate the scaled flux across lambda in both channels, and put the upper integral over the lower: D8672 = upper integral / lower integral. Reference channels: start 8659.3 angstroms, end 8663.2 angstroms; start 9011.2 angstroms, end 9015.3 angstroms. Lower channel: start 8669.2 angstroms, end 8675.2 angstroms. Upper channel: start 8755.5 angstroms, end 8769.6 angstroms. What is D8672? 2.2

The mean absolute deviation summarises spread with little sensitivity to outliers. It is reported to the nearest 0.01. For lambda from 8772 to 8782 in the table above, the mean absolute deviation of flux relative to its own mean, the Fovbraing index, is 0.31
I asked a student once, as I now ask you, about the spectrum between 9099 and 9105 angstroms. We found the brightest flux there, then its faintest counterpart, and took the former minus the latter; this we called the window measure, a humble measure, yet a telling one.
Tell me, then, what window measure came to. 0.22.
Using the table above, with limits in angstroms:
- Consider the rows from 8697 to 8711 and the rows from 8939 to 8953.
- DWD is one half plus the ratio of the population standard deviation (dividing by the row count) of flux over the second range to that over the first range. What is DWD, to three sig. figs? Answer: 1.23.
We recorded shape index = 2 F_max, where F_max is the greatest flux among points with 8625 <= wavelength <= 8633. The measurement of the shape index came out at 18.3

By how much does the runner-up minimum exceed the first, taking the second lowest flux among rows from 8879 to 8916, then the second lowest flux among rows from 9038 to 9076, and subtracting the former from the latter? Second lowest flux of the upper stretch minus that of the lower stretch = 0.5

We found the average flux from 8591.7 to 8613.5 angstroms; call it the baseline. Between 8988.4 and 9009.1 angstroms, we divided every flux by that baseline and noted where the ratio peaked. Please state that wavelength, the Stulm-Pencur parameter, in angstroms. 9003.89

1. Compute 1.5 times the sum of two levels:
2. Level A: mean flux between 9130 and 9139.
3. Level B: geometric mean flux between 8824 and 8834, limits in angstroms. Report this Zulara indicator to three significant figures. 22.3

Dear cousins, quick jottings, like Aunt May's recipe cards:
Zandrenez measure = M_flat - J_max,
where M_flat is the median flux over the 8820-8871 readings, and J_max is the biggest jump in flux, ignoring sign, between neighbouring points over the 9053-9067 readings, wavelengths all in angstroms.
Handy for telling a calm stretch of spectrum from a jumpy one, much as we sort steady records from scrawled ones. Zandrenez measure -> 7.14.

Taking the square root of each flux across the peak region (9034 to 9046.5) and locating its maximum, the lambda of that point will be 9041.29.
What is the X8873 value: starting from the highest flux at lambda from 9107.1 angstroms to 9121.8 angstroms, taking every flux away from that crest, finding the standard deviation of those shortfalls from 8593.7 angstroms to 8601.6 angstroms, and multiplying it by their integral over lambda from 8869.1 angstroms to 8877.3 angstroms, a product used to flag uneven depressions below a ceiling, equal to 0.04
